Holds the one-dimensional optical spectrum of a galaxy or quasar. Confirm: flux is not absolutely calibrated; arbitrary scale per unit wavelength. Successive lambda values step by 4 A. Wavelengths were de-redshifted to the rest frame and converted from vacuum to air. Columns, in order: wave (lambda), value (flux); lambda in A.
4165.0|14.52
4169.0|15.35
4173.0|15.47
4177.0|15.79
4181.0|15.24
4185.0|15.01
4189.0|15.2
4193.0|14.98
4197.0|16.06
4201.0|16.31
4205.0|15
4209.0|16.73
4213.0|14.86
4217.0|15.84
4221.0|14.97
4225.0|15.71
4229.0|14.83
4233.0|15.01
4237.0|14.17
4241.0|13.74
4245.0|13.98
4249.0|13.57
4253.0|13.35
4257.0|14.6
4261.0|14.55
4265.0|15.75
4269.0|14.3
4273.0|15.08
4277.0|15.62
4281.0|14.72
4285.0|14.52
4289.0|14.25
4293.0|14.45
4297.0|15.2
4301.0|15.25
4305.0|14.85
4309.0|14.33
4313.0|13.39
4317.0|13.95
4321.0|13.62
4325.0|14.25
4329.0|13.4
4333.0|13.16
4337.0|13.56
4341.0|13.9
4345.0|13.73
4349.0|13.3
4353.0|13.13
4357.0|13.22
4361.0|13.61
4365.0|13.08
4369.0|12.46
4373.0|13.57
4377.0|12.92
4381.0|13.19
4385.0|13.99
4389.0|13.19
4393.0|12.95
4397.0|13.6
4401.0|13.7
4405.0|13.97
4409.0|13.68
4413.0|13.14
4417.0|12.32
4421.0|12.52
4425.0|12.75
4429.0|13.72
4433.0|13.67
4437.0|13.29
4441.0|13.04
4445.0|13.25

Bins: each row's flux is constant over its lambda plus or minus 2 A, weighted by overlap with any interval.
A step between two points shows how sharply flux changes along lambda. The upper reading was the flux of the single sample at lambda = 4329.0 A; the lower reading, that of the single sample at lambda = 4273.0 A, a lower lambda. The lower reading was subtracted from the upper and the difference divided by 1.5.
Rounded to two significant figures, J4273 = -1.1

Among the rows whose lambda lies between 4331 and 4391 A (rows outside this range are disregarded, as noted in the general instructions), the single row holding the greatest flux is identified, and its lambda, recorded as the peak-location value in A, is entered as 4385.0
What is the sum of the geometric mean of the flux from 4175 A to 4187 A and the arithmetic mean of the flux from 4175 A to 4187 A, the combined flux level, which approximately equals 30.7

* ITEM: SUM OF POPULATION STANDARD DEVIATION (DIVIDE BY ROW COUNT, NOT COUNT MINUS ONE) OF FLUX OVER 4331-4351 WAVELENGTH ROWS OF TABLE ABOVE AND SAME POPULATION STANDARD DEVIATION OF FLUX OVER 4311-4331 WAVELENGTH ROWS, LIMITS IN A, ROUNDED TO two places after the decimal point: 0.60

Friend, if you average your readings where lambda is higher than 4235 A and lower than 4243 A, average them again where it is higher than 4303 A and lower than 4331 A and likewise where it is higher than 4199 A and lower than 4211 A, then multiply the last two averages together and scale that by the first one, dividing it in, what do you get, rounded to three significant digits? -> 16.0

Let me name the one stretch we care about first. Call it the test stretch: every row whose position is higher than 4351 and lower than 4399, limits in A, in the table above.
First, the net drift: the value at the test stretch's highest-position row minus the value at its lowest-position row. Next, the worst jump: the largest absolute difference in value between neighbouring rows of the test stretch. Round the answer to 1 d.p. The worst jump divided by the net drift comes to 2.4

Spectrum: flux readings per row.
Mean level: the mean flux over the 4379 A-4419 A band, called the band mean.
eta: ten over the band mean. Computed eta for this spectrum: 0.75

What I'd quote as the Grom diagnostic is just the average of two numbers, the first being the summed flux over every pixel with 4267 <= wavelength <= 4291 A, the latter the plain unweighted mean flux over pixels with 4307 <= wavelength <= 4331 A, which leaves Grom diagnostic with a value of 51.2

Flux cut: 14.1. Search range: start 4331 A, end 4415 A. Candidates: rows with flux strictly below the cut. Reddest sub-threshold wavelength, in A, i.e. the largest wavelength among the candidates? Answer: 4413.0 A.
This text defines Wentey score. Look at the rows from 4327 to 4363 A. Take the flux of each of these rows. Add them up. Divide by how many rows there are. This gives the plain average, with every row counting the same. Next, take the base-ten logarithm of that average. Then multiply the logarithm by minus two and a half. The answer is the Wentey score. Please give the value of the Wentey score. -2.82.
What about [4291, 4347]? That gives -2.87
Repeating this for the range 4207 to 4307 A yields -2.93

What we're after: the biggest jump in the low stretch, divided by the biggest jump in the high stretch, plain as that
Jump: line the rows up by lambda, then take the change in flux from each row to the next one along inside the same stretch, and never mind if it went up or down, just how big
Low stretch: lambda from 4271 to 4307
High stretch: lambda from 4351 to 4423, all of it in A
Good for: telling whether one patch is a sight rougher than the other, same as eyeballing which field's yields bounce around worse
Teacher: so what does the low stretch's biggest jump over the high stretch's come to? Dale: 0.81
